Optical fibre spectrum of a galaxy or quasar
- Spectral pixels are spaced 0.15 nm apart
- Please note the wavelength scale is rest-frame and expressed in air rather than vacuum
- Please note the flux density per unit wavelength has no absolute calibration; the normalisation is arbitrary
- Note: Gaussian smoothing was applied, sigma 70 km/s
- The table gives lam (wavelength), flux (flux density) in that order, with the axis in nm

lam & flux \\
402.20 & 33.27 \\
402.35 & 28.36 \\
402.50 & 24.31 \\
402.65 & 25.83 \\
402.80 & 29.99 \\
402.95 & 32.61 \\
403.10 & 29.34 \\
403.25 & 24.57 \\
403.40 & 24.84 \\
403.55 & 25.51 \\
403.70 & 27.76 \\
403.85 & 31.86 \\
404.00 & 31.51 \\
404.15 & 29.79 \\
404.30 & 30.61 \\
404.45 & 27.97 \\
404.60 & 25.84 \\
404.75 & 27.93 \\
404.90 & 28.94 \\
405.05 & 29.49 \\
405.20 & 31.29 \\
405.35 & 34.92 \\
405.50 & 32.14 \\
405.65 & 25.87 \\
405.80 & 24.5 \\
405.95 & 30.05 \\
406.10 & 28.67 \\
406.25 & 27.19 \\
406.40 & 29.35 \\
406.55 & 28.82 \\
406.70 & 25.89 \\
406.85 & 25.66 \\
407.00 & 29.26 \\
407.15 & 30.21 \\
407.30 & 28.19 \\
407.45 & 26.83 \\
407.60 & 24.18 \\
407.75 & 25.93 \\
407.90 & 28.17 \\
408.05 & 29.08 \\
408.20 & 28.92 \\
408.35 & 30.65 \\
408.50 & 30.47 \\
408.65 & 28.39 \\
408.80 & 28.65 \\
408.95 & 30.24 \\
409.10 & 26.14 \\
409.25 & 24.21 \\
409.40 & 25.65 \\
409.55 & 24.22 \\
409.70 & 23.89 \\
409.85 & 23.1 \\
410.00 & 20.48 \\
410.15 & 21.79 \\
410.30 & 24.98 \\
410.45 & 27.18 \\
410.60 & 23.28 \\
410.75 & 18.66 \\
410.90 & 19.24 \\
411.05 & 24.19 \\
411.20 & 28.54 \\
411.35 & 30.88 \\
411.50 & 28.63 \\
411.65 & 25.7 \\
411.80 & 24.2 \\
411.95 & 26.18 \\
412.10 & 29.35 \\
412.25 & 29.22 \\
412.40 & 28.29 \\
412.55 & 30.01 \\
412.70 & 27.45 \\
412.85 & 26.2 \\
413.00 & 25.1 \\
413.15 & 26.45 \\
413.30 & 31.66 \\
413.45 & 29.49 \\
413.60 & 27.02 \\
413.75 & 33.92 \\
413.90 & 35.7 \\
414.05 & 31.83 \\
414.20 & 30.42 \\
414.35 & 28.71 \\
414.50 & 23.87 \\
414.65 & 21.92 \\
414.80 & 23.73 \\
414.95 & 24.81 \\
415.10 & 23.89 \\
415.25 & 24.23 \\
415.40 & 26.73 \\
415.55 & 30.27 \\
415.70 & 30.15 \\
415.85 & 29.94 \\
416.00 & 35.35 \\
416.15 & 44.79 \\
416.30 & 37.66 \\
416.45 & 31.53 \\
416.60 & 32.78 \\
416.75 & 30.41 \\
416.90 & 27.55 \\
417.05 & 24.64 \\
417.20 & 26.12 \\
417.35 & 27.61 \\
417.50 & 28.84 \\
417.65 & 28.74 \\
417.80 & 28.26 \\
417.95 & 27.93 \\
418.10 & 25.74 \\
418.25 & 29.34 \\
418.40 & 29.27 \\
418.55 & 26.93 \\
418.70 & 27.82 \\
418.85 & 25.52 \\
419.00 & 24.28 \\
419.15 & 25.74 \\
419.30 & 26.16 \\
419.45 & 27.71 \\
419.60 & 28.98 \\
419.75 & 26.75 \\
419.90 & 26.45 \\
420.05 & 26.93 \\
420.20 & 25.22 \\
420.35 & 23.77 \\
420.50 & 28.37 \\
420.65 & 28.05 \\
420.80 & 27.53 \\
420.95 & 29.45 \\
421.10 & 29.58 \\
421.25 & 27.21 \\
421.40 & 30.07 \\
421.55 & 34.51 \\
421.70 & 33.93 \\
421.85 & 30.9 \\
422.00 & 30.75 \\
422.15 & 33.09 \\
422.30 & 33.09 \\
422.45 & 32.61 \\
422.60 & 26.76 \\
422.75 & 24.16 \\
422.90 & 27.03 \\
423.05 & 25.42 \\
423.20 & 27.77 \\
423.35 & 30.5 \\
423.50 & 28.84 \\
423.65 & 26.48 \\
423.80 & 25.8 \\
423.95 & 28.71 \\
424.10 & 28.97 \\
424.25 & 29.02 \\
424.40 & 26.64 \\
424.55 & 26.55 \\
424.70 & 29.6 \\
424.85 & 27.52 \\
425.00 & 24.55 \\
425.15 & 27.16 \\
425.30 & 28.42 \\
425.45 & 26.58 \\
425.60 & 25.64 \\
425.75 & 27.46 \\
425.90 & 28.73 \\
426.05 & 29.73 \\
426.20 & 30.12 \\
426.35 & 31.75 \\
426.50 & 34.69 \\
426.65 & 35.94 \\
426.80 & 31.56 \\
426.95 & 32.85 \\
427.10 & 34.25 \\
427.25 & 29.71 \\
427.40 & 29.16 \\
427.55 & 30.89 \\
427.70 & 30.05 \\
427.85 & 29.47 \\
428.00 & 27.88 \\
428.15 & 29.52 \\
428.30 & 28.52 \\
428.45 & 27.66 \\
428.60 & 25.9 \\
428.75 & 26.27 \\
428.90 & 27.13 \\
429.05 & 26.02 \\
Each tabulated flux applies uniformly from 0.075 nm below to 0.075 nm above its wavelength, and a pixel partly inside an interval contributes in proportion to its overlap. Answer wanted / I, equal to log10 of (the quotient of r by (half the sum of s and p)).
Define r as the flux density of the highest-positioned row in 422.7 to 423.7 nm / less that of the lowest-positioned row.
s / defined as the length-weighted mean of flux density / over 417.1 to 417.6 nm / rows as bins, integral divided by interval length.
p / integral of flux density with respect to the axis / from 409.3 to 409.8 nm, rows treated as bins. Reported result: -0.93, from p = 12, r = 2.3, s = 27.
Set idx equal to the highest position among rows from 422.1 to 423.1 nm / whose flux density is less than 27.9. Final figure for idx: 423.05 nm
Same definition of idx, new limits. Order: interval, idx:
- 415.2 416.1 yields 415.40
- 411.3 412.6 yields 411.95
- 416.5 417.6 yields 417.35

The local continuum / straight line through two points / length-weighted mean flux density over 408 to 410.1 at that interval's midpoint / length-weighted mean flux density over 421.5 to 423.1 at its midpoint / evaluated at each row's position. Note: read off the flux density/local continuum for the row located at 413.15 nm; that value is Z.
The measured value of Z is 0.95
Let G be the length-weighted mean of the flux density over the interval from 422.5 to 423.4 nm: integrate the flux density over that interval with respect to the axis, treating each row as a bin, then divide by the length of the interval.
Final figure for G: 27.0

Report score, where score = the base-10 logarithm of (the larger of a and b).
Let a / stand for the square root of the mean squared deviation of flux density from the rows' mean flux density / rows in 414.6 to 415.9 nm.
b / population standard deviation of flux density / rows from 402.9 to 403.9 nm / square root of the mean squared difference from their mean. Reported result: 0.49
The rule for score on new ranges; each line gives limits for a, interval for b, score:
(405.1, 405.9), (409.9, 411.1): 0.59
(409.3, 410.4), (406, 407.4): 0.22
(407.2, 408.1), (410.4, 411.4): 0.63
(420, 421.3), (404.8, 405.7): 0.45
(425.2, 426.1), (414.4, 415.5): 0.14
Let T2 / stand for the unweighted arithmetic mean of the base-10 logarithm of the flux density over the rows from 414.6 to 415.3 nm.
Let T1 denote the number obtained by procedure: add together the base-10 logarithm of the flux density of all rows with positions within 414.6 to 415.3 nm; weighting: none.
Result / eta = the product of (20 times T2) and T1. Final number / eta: 189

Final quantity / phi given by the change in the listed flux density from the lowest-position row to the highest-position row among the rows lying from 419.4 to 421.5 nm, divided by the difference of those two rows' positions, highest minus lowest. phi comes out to 1.2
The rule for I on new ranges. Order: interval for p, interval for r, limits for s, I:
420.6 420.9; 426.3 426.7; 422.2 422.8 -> -0.66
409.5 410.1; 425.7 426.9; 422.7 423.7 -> -0.70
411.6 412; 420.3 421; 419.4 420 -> -0.52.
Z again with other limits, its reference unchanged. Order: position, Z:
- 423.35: 1.00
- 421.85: 1.03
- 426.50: 1.11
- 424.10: 0.94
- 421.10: 0.99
